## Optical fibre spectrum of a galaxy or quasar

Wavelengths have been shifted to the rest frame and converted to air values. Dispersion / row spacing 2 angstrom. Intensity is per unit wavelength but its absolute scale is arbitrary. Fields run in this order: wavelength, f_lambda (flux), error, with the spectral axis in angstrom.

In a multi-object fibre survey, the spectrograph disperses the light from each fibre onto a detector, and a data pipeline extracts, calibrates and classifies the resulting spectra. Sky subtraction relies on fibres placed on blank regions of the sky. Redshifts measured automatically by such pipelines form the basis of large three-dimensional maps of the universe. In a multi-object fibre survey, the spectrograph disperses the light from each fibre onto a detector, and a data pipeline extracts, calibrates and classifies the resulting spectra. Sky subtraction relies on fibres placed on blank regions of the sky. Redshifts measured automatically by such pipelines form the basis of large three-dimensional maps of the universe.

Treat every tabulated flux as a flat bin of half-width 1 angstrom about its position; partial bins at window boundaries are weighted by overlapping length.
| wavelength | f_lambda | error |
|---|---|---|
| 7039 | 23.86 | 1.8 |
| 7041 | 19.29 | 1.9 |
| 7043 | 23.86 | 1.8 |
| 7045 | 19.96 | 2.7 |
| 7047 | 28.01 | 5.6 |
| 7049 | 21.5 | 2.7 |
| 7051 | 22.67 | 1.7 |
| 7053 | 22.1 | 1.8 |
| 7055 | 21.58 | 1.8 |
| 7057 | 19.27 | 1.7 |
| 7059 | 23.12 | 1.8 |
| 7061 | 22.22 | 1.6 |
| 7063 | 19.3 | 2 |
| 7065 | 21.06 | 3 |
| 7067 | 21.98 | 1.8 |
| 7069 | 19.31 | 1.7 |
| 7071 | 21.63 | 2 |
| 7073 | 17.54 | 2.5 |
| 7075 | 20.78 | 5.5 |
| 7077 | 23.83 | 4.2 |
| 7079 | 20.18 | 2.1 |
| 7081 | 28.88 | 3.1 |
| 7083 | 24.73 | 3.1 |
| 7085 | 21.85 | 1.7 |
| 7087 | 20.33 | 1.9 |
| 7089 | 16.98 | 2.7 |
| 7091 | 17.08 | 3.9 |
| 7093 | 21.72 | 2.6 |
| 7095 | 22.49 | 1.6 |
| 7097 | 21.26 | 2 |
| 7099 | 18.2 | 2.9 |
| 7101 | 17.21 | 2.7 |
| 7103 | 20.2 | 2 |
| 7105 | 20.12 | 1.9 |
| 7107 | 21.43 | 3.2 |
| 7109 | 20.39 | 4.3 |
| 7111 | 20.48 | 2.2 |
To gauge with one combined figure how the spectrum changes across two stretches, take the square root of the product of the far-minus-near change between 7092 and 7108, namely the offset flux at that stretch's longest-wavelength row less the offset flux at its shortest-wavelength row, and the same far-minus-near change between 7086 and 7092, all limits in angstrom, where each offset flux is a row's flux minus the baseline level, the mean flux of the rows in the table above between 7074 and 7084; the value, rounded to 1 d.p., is 1.0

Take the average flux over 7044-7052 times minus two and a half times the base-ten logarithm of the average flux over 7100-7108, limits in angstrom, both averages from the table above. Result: -75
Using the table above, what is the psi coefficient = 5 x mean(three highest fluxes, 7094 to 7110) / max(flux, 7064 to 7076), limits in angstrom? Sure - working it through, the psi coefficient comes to 4.94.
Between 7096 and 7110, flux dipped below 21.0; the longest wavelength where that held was 7109 angstrom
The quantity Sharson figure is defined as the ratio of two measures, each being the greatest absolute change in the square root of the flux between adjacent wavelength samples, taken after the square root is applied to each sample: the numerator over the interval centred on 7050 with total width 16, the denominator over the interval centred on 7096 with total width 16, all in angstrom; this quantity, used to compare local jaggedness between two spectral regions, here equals 1.6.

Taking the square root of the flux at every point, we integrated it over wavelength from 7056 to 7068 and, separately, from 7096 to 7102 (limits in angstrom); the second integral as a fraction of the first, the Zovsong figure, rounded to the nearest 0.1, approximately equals 0.5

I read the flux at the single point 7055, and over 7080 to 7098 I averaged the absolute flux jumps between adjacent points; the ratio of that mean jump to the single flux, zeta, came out 0.108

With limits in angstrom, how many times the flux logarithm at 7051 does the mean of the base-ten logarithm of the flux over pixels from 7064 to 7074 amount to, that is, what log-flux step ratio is 0.964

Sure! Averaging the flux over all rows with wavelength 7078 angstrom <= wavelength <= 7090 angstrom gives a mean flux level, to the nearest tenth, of 22.2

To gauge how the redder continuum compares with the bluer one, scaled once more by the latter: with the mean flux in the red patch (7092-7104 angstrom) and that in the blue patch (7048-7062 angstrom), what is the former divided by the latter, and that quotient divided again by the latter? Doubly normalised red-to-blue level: 0.043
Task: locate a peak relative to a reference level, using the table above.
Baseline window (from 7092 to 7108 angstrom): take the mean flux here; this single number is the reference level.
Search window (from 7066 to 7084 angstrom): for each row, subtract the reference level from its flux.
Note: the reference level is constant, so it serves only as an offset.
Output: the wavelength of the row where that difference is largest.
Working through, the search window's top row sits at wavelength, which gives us 7081 angstrom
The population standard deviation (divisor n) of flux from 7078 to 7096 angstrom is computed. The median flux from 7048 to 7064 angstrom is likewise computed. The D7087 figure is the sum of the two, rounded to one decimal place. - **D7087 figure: 25.3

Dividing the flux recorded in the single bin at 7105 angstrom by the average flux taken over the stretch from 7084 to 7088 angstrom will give 0.95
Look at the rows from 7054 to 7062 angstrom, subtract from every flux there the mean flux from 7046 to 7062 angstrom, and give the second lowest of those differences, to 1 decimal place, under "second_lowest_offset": -1.0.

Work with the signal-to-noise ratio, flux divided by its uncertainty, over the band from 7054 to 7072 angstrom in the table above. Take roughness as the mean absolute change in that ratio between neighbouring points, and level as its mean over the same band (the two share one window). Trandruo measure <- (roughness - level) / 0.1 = -92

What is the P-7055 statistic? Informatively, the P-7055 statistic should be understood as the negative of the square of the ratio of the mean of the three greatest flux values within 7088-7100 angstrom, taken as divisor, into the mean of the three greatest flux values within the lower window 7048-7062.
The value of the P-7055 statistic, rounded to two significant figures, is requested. -1.1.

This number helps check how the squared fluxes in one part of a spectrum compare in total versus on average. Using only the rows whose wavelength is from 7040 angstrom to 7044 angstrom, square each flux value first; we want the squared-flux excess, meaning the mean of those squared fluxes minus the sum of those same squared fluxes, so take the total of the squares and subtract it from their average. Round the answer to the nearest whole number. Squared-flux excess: -471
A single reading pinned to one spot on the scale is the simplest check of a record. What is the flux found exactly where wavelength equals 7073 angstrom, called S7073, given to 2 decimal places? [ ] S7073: 17.54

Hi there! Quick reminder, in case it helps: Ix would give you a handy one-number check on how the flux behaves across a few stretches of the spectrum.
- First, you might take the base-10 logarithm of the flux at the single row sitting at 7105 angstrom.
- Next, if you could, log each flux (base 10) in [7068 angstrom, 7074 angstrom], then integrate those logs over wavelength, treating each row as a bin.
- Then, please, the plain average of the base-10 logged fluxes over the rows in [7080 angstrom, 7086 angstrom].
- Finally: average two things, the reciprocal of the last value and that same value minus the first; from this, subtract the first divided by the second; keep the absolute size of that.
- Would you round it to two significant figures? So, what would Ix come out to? 0.24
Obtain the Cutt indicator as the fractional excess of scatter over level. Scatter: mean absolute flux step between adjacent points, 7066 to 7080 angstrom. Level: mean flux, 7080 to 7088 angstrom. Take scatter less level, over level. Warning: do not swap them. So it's -0.87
